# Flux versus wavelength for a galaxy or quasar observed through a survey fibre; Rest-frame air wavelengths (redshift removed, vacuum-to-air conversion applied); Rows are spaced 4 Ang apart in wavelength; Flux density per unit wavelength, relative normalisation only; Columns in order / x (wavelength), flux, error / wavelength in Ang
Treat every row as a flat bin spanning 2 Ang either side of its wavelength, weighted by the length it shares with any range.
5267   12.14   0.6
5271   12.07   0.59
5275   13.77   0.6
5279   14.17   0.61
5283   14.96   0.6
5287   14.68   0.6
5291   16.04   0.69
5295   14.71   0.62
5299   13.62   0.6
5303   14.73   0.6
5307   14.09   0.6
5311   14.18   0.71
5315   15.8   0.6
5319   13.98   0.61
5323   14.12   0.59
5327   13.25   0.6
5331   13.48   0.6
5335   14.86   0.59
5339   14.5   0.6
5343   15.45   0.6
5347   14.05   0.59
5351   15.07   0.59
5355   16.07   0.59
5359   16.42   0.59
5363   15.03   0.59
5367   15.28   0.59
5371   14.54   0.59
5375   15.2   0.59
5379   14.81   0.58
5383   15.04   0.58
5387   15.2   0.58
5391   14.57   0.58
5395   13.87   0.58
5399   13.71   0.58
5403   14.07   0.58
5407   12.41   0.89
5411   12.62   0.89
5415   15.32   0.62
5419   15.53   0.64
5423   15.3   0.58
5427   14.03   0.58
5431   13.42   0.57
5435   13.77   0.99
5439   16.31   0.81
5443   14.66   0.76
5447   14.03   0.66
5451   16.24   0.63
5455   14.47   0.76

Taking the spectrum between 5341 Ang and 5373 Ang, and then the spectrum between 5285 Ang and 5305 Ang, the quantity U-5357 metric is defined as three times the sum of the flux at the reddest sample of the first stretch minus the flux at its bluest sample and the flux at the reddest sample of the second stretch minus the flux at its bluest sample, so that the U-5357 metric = -3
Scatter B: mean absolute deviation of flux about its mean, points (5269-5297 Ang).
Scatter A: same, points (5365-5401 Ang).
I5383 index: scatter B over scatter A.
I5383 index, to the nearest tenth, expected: 1.9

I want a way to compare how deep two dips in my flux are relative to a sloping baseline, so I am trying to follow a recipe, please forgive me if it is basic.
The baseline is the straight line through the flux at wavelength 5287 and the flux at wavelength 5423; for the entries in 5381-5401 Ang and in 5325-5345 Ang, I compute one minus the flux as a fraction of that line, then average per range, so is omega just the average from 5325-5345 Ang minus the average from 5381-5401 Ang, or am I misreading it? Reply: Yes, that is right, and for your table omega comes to -0.005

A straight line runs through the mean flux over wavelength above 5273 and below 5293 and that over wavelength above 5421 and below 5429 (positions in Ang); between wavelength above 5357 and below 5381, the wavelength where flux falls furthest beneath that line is 5371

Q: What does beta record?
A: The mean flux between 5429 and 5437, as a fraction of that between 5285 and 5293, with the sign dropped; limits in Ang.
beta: 0.89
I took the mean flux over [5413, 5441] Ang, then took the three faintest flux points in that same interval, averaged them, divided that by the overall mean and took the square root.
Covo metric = 0.963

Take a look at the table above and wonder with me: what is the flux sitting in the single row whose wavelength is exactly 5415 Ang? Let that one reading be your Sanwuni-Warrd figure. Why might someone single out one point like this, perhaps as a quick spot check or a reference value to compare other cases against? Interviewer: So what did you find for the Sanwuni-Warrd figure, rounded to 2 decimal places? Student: 15.32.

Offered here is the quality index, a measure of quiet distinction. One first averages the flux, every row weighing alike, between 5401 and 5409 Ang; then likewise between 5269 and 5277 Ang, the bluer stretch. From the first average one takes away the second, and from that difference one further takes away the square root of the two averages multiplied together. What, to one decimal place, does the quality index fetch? -12.8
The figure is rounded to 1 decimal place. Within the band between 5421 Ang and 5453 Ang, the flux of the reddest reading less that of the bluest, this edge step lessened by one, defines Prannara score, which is -0.1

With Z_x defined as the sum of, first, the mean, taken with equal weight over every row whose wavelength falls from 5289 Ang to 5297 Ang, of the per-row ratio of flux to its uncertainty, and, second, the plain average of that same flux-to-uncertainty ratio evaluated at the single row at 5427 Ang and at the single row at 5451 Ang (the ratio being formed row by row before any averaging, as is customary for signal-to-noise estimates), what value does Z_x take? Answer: 48.5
